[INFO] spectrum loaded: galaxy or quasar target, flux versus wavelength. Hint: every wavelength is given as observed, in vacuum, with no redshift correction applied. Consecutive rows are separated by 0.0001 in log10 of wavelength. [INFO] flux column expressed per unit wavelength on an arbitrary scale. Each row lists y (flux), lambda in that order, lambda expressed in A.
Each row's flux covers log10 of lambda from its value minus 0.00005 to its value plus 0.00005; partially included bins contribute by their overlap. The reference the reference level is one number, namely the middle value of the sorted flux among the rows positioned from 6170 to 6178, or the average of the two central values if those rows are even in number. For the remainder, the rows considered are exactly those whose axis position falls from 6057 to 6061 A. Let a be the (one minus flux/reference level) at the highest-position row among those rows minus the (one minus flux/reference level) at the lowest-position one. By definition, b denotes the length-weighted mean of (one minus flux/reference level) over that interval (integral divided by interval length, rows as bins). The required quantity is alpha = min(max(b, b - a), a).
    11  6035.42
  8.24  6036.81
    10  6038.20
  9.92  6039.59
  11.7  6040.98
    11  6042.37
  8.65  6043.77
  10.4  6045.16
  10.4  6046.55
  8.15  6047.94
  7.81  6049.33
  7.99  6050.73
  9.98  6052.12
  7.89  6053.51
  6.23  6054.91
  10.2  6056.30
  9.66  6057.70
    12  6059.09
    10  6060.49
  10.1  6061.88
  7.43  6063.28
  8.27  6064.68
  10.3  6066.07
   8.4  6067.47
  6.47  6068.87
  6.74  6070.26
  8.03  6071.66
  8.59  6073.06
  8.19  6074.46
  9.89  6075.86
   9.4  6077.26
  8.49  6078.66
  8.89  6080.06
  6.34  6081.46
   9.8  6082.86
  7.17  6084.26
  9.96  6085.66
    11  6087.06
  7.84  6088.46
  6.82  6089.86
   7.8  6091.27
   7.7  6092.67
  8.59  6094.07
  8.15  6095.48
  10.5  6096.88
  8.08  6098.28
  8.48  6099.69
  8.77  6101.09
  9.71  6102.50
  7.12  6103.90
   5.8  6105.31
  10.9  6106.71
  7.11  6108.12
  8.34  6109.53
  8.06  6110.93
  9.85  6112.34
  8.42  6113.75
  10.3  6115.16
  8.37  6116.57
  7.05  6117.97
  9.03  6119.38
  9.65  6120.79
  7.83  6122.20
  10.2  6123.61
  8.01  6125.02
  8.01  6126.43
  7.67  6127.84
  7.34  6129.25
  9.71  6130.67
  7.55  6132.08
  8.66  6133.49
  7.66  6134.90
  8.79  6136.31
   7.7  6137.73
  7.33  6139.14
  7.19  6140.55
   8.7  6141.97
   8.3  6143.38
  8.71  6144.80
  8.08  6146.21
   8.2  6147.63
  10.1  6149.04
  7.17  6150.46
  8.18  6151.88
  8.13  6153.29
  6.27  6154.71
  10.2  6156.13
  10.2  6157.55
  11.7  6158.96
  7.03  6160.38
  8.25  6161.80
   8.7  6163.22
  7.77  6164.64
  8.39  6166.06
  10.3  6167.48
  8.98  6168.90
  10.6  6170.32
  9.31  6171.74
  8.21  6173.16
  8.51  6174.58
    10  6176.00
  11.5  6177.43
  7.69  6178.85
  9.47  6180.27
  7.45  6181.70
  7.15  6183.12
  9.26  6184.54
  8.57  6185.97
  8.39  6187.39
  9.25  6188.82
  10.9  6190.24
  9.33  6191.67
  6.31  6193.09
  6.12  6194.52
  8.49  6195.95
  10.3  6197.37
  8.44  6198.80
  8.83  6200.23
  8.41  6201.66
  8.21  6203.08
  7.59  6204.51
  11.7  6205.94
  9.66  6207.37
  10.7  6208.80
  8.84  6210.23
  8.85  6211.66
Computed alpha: -0.06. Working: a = -0.04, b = -0.10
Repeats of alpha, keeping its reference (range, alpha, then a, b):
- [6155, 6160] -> -0.16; -0.16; -0.04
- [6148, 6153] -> 0.13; 0.20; 0.13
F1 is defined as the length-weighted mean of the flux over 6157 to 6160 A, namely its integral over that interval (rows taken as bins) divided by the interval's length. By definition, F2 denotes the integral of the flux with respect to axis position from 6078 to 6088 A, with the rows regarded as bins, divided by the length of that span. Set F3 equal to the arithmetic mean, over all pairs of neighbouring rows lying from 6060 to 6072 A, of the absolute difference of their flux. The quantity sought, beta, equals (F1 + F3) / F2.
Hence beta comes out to 1.36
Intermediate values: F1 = 10.6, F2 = 8.8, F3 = 1.38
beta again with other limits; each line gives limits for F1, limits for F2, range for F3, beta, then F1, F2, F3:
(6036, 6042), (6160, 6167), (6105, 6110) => 1.65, 10.0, 8.1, 3.37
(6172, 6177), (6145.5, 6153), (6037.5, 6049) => 1.24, 9.1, 8.3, 1.27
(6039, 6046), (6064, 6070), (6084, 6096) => 1.41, 10.3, 8.3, 1.30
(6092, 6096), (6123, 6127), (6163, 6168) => 1.06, 8.1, 8.7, 1.15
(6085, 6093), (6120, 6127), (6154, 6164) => 1.20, 8.6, 8.8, 1.96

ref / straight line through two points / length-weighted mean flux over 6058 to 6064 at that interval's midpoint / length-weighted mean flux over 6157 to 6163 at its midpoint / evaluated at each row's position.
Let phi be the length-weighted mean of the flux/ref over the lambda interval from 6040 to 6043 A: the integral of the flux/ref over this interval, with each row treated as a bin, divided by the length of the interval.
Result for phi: 1.12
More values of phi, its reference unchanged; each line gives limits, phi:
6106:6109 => 0.94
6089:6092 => 0.76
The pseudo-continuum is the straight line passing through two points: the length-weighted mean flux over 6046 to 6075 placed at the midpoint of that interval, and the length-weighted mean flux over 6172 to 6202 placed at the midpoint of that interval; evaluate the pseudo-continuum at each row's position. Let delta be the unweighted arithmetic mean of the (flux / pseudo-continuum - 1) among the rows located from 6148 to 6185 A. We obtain 0.02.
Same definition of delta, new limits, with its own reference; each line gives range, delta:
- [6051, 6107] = -0.01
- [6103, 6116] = -0.03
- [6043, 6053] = 0.04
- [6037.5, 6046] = 0.18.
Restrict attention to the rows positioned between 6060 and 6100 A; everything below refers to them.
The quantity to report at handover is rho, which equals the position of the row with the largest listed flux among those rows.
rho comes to 6087.06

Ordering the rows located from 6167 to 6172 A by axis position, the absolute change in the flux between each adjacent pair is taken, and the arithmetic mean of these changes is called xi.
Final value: 1.41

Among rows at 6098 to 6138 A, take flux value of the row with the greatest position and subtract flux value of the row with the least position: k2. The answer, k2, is -0.4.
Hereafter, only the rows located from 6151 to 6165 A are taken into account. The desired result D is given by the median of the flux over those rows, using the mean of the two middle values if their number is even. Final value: 8.2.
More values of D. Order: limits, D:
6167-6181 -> 9.4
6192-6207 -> 8.4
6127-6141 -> 7.7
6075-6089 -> 9.1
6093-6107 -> 8.5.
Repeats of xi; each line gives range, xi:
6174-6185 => 1.86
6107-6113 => 1.10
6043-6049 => 1.33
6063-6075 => 1.15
